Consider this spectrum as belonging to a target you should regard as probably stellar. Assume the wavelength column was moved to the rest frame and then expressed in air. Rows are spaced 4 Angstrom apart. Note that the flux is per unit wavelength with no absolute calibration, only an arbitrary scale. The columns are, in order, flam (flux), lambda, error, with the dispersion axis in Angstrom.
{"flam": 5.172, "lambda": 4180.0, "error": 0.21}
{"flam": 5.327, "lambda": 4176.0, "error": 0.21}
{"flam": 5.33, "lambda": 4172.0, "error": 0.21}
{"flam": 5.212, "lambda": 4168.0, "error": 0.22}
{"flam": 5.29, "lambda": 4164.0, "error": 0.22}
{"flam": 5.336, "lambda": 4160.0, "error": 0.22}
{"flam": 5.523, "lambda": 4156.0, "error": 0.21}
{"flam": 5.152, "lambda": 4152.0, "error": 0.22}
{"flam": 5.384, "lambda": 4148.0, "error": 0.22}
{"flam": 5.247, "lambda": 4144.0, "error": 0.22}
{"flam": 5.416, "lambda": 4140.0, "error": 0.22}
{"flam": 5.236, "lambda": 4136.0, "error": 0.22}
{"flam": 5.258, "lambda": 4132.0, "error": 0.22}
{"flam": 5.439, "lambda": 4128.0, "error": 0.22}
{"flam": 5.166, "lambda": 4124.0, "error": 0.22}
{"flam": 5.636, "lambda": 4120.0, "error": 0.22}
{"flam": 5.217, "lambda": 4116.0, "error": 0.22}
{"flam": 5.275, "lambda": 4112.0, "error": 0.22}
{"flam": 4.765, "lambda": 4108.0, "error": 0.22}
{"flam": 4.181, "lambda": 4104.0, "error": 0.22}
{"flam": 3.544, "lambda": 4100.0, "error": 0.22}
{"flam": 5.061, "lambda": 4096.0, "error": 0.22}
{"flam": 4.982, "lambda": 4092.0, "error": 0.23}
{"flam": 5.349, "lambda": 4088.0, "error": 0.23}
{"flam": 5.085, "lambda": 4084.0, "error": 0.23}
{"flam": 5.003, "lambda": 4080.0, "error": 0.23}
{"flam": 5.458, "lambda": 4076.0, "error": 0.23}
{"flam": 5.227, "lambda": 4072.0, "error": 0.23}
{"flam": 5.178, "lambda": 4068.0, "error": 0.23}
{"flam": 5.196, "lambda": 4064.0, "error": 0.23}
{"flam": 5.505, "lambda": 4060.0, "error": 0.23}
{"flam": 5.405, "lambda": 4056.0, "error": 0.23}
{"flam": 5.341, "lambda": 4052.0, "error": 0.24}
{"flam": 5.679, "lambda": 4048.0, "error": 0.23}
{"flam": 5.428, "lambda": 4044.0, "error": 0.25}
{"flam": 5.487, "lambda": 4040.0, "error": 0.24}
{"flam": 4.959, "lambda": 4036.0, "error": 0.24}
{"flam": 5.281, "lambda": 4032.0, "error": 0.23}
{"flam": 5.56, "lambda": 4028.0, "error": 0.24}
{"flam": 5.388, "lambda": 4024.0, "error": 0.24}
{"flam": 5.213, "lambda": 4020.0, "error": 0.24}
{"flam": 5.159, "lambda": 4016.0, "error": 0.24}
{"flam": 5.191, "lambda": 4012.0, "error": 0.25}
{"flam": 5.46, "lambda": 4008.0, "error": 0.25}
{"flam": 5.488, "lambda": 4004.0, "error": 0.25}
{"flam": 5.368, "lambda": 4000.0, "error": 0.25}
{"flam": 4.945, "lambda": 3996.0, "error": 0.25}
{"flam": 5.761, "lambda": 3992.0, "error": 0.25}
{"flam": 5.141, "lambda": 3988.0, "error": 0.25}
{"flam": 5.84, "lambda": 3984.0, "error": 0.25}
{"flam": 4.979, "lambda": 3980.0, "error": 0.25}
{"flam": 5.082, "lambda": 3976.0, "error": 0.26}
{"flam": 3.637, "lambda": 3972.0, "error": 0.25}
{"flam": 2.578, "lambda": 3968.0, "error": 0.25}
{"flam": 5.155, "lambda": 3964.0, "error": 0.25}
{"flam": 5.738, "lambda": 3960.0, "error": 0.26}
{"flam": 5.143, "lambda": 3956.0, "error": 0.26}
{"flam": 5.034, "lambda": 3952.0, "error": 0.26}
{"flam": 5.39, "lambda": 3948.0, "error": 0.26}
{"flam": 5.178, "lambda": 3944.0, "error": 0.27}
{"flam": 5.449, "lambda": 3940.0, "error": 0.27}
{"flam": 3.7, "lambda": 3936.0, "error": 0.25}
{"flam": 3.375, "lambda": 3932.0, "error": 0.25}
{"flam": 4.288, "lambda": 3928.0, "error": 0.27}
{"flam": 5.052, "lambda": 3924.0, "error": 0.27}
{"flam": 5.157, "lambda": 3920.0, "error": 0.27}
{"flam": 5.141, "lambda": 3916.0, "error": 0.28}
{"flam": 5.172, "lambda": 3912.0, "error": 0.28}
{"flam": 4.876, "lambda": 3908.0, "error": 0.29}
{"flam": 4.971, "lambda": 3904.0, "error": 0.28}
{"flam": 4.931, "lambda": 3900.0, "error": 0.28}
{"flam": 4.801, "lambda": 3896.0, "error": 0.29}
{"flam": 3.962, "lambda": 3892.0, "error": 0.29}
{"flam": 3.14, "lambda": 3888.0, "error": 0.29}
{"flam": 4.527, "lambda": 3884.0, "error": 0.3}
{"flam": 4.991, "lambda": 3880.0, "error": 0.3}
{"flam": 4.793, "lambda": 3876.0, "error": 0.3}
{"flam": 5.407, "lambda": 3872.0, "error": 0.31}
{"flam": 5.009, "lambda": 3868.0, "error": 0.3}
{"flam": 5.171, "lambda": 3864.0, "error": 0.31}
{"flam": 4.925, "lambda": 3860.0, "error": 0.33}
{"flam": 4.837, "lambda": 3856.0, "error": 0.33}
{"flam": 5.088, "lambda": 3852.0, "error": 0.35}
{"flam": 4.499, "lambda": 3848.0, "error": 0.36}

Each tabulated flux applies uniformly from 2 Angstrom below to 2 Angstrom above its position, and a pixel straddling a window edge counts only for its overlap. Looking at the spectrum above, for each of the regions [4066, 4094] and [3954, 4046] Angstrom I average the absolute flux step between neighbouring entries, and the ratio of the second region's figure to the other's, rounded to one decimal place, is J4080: 2.2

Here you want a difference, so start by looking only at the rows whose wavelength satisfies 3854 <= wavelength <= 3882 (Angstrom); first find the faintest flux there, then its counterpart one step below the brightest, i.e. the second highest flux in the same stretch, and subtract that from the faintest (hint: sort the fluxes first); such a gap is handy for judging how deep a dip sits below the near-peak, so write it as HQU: -0.38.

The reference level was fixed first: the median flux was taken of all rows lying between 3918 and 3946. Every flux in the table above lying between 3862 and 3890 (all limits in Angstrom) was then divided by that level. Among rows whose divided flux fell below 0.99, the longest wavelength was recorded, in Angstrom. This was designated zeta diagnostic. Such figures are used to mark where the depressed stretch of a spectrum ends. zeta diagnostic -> 3888.0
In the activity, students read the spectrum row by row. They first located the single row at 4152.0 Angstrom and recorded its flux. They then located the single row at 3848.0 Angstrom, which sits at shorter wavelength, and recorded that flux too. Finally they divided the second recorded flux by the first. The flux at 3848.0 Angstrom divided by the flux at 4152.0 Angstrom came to 0.87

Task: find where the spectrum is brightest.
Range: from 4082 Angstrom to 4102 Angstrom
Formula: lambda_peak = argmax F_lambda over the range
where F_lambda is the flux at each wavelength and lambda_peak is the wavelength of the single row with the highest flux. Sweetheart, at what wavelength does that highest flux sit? 4088.0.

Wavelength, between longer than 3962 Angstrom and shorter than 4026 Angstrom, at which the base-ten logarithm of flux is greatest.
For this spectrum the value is 3984.0 Angstrom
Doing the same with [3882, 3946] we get 3940.0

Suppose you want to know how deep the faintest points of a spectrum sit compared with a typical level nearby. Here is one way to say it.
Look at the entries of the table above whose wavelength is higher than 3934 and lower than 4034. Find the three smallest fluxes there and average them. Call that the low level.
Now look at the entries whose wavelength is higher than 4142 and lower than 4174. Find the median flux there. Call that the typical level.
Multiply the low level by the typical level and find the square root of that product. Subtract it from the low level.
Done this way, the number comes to -0.9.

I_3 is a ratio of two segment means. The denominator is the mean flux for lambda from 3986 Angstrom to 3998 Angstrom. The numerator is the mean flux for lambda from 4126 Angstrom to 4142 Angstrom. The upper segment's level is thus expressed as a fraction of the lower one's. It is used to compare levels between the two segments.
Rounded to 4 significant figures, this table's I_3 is 1.010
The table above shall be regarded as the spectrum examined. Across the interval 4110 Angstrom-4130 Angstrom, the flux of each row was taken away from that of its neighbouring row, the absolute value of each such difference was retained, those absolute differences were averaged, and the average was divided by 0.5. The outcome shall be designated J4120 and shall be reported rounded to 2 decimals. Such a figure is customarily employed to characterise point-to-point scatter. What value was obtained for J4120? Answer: 0.61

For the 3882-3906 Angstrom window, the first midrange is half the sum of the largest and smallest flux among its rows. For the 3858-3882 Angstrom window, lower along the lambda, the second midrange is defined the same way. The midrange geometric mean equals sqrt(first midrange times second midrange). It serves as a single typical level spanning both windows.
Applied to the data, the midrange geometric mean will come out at 4.5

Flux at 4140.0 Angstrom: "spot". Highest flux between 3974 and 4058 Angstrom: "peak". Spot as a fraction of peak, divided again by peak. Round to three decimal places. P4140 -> 0.159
